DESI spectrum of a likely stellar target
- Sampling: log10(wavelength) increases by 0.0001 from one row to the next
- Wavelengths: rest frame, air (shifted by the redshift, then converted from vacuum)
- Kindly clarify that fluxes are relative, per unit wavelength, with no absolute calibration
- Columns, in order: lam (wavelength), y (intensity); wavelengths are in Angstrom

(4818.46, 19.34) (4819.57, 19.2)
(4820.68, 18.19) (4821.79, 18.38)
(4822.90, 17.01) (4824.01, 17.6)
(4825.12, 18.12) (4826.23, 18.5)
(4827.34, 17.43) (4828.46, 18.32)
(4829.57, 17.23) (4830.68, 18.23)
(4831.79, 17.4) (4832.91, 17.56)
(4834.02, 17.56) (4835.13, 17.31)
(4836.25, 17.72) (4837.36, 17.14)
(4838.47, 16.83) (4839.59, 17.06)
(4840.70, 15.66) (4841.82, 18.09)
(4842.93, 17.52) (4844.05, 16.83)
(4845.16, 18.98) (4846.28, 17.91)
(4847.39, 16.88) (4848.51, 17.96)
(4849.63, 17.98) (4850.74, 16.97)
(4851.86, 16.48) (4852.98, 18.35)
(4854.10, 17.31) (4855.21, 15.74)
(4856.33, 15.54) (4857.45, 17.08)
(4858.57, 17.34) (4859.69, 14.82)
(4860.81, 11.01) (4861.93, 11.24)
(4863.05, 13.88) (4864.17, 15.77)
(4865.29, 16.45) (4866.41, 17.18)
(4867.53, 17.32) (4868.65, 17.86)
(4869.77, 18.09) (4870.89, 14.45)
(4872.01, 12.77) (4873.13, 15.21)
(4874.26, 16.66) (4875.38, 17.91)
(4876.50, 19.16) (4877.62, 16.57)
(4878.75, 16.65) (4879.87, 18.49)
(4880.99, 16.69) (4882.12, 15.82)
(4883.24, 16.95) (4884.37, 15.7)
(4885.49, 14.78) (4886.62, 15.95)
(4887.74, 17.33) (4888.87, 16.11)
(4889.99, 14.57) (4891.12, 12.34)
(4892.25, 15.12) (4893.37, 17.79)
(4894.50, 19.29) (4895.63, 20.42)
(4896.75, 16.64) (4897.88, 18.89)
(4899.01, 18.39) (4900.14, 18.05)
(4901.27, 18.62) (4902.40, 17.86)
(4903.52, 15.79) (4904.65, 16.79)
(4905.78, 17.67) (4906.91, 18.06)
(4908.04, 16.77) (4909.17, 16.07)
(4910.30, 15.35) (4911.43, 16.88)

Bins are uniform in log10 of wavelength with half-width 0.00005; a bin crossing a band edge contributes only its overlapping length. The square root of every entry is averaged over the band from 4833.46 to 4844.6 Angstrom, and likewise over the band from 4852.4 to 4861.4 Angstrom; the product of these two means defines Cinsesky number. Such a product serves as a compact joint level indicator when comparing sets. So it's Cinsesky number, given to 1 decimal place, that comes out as 16.5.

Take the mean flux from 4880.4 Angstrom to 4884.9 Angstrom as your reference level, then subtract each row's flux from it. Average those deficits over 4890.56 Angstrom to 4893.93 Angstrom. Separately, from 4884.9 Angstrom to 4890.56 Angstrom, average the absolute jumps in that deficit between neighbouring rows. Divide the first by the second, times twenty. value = 18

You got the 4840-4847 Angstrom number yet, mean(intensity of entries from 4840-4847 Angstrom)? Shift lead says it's 17.5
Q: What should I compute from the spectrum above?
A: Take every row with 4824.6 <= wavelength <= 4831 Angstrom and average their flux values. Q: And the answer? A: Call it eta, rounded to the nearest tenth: 18.0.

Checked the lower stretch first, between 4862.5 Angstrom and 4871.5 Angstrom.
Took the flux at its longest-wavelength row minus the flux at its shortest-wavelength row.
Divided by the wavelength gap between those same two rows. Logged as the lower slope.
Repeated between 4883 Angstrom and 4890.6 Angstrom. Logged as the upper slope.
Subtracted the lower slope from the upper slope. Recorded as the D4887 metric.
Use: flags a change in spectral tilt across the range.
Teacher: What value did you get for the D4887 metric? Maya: -0.43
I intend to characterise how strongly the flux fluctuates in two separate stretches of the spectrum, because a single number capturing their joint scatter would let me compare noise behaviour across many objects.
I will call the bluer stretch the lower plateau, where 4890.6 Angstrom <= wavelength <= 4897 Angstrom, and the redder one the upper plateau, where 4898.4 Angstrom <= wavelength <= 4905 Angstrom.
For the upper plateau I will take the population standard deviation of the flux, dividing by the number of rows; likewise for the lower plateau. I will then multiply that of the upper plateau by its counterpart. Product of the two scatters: 2.6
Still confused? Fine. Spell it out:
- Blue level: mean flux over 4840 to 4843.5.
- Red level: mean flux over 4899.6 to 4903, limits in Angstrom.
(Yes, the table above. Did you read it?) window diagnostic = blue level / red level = 0.94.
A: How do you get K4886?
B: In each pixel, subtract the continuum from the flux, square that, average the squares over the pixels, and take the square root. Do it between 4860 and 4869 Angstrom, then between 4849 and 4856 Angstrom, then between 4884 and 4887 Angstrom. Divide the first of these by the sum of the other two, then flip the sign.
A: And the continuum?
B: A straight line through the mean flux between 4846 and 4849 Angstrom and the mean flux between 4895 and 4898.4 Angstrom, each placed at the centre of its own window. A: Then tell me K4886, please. -0.9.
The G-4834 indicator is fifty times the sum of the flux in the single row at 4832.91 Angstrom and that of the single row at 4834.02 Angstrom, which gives 1756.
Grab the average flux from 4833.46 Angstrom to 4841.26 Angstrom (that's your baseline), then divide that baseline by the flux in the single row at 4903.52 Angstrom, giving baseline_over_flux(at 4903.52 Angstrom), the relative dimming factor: 1.08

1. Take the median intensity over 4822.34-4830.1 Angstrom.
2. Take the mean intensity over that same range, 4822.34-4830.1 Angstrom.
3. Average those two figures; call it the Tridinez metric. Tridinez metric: 17.7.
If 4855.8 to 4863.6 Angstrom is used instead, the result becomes 14.6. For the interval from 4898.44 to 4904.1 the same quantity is 17.9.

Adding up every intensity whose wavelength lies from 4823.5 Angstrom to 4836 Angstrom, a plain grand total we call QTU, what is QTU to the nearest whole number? 195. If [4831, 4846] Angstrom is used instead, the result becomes 226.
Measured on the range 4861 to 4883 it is 308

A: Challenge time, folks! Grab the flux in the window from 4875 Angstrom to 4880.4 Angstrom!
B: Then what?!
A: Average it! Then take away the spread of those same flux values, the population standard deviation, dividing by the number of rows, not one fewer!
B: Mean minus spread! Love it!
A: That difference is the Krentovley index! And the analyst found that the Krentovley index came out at 16.7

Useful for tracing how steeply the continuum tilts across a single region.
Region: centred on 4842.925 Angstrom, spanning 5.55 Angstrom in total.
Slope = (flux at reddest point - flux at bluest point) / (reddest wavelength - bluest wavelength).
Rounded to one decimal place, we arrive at 0.7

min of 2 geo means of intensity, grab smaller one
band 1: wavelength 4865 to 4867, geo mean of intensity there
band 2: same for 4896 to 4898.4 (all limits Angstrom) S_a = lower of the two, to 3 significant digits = 16.8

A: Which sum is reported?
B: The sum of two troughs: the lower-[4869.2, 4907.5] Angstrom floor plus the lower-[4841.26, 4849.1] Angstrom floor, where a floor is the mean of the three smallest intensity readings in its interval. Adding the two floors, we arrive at 30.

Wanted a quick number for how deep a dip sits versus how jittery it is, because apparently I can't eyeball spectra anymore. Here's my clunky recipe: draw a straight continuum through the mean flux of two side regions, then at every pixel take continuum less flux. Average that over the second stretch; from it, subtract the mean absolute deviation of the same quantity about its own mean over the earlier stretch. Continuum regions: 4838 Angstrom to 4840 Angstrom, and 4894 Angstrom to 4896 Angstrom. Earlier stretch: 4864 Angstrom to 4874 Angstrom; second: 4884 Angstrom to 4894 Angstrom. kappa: 2.5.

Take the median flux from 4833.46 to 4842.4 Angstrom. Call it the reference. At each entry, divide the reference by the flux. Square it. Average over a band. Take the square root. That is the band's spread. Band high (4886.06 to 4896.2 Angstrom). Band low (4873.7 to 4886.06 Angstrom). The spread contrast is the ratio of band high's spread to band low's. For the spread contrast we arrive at 1.04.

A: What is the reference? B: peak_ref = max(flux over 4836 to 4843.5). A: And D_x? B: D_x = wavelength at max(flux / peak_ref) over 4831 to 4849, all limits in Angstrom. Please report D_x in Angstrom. 4845.16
